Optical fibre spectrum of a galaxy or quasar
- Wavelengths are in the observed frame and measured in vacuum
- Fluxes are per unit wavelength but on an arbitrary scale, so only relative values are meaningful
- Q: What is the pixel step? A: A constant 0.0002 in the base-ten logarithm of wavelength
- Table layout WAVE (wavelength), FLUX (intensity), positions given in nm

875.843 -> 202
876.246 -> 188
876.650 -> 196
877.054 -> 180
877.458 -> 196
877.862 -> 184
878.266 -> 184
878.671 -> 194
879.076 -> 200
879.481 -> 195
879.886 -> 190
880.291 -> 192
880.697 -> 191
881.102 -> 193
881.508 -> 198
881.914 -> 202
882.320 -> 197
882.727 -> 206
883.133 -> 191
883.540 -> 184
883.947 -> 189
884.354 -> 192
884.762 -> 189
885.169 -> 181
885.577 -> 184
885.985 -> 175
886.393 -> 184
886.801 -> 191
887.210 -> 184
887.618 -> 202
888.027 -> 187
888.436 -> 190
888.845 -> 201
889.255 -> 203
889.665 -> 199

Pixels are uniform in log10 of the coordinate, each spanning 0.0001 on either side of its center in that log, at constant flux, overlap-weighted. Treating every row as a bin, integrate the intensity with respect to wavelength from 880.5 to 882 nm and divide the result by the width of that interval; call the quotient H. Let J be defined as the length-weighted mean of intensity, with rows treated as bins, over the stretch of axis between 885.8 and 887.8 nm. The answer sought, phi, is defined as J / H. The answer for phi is 0.96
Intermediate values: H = 196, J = 187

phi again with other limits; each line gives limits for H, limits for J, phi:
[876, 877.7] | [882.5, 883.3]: 1.05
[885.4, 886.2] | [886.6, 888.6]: 1.06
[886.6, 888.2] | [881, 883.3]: 1.04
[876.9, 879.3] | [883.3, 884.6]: 0.99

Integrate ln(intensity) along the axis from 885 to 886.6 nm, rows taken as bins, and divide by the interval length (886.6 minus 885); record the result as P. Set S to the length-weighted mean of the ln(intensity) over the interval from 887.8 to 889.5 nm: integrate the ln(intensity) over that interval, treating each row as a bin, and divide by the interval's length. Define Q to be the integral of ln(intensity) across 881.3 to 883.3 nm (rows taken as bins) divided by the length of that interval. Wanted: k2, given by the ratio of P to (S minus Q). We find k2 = -248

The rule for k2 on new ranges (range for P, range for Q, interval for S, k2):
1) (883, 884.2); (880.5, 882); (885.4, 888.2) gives -109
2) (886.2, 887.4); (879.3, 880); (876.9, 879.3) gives -311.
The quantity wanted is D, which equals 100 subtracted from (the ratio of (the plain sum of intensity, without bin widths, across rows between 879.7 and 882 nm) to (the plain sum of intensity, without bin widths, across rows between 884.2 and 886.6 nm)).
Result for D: -98.94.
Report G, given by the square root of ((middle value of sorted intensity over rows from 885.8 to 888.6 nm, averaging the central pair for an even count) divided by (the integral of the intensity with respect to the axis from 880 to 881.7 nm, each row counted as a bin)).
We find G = 0.75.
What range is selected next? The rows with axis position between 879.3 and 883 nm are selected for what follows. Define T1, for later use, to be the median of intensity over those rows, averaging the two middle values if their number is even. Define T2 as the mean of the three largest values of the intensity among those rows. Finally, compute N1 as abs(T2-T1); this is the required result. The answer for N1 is 7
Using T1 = 195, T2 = 202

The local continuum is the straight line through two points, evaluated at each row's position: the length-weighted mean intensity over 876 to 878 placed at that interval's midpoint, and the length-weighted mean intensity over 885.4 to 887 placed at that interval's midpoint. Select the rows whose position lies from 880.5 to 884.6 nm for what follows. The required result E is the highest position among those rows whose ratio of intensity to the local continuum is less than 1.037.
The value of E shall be 883.947 nm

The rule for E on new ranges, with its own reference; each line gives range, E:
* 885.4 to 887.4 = 887.210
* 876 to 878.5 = 878.266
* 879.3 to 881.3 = 881.102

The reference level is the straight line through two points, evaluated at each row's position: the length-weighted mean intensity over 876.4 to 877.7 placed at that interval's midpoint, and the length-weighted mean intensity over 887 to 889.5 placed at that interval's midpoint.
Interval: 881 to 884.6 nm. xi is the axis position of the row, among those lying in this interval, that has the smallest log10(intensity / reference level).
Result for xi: 883.540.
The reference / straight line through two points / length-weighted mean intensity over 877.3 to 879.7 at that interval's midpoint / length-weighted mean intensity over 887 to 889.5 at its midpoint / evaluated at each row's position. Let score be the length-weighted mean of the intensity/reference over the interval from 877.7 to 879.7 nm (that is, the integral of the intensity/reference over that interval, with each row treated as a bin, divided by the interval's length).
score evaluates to 1.00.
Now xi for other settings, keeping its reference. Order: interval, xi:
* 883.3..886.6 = 885.985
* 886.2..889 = 887.210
